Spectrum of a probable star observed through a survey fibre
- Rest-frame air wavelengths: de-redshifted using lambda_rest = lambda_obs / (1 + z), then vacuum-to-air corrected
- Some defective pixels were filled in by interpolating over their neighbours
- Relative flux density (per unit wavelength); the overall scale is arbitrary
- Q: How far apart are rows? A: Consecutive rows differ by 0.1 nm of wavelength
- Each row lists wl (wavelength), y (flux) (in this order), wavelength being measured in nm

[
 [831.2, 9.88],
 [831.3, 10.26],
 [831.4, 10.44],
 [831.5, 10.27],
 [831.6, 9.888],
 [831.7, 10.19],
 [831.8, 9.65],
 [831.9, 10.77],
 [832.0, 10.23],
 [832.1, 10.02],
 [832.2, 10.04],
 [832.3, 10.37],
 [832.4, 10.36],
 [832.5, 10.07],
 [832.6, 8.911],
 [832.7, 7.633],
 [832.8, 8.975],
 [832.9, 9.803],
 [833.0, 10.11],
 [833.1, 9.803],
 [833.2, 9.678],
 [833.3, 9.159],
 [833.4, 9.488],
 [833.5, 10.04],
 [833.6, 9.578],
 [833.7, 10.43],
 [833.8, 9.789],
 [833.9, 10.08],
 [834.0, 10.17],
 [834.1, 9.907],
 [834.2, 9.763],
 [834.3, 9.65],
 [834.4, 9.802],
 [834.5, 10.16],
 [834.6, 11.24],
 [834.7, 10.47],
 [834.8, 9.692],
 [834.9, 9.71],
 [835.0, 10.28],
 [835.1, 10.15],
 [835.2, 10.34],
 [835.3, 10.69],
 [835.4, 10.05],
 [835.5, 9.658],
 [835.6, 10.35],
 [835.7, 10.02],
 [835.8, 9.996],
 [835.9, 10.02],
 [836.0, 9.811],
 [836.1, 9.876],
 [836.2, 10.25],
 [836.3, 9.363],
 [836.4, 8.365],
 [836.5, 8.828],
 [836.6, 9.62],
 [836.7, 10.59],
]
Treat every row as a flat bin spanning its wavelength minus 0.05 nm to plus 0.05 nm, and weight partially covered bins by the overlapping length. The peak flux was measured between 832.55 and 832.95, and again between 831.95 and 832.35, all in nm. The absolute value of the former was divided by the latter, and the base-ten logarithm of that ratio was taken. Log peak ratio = -0.024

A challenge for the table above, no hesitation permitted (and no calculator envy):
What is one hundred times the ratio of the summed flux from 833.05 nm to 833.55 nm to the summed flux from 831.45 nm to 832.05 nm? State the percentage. 79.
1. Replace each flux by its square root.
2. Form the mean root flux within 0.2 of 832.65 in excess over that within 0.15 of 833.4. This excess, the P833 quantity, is -0.11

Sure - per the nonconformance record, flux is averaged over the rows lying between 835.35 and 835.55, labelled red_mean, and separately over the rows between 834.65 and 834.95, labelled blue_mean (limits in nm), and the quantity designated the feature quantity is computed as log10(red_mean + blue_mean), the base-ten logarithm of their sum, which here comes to 1.30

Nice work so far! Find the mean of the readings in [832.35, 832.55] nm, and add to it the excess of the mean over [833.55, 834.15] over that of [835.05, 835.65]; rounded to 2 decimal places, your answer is 10.00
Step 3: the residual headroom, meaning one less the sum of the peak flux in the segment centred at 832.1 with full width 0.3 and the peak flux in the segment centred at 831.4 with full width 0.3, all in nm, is -19.7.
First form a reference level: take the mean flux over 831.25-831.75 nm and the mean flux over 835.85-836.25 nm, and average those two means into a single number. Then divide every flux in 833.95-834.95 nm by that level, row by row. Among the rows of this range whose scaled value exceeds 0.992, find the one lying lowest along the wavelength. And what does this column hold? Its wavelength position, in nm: 834.0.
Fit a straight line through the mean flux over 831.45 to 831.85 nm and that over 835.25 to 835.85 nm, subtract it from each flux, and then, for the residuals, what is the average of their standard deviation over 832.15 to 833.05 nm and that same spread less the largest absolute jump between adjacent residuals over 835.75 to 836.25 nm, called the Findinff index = 0.7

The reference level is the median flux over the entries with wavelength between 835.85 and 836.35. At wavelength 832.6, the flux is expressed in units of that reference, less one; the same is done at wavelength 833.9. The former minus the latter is -0.12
